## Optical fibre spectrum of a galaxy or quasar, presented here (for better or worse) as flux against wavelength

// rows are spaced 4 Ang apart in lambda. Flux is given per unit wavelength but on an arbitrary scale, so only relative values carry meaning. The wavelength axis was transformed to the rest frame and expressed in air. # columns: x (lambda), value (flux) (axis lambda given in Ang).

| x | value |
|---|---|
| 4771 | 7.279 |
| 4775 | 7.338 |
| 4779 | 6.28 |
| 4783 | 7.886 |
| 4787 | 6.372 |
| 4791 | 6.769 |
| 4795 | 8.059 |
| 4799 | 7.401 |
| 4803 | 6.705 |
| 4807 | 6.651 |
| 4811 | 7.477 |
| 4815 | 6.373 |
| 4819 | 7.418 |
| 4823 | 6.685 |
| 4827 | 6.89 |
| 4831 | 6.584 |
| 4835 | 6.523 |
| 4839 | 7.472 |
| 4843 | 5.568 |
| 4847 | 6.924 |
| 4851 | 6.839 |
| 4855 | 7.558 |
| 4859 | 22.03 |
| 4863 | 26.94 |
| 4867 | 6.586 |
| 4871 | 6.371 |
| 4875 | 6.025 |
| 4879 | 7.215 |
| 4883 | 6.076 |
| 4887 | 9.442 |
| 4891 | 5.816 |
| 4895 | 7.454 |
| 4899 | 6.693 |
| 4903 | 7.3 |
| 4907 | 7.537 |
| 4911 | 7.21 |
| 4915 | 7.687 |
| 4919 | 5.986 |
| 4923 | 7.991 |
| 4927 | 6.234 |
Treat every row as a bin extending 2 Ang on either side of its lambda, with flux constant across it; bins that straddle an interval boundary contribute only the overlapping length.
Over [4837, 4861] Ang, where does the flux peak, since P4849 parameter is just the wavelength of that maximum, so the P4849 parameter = 4859 Ang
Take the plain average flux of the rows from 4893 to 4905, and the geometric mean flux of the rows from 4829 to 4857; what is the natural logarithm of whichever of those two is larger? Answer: 1.97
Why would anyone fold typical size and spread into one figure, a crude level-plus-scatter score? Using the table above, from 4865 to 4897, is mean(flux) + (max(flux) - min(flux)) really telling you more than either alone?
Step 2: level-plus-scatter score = 10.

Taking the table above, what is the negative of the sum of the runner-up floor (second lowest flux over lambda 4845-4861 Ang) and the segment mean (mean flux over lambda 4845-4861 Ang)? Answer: -17.8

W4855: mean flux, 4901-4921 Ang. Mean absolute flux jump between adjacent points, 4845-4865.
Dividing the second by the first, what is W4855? 0.71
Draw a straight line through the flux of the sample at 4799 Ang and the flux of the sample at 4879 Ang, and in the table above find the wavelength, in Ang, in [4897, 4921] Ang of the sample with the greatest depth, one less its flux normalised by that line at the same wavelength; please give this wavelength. 4919 Ang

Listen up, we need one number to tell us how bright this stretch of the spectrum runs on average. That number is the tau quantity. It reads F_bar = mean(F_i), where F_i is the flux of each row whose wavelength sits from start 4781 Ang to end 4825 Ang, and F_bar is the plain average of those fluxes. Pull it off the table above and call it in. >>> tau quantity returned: 7.1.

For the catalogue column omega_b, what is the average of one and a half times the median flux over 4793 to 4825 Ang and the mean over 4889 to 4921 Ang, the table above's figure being 8.8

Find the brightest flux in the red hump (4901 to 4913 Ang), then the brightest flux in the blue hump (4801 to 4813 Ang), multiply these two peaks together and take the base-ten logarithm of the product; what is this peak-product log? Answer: 1.75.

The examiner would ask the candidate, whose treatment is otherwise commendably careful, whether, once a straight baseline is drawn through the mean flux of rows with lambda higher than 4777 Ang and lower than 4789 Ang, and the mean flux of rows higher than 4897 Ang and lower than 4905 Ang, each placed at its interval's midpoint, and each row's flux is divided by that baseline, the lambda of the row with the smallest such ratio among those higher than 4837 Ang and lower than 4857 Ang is 4843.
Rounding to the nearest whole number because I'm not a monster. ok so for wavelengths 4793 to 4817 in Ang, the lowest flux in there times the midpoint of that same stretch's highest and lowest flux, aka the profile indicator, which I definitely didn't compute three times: 46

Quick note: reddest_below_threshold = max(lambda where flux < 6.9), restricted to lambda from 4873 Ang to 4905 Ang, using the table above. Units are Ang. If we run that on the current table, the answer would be 4899 Ang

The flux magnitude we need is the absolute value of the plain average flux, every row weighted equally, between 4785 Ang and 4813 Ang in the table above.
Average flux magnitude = 7.06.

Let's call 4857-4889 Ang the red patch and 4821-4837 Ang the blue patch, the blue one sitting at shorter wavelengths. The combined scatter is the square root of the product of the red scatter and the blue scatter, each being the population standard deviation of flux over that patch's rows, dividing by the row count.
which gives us 1.0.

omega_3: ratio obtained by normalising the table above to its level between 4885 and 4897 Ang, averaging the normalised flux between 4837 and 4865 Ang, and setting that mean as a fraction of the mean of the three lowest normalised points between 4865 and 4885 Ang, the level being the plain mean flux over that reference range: 1.93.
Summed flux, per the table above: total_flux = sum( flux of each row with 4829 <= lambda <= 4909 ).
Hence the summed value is 173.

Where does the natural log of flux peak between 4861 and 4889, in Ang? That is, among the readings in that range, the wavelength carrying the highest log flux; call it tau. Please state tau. 4863 Ang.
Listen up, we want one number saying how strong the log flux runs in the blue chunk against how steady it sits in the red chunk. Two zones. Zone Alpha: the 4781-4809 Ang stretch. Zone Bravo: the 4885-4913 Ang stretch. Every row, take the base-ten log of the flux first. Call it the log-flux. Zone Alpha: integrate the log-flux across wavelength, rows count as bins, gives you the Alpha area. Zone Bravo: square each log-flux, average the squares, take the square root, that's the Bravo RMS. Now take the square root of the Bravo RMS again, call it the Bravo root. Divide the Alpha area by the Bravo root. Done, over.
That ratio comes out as 25.6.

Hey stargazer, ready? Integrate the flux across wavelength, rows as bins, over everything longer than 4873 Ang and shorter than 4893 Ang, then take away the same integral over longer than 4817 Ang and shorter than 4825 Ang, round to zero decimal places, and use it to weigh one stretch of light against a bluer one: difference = 82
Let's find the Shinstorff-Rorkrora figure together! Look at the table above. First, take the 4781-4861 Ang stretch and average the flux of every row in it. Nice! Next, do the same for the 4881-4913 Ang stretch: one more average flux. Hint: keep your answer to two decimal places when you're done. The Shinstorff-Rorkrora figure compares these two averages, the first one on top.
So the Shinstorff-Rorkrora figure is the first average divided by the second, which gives 1.07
